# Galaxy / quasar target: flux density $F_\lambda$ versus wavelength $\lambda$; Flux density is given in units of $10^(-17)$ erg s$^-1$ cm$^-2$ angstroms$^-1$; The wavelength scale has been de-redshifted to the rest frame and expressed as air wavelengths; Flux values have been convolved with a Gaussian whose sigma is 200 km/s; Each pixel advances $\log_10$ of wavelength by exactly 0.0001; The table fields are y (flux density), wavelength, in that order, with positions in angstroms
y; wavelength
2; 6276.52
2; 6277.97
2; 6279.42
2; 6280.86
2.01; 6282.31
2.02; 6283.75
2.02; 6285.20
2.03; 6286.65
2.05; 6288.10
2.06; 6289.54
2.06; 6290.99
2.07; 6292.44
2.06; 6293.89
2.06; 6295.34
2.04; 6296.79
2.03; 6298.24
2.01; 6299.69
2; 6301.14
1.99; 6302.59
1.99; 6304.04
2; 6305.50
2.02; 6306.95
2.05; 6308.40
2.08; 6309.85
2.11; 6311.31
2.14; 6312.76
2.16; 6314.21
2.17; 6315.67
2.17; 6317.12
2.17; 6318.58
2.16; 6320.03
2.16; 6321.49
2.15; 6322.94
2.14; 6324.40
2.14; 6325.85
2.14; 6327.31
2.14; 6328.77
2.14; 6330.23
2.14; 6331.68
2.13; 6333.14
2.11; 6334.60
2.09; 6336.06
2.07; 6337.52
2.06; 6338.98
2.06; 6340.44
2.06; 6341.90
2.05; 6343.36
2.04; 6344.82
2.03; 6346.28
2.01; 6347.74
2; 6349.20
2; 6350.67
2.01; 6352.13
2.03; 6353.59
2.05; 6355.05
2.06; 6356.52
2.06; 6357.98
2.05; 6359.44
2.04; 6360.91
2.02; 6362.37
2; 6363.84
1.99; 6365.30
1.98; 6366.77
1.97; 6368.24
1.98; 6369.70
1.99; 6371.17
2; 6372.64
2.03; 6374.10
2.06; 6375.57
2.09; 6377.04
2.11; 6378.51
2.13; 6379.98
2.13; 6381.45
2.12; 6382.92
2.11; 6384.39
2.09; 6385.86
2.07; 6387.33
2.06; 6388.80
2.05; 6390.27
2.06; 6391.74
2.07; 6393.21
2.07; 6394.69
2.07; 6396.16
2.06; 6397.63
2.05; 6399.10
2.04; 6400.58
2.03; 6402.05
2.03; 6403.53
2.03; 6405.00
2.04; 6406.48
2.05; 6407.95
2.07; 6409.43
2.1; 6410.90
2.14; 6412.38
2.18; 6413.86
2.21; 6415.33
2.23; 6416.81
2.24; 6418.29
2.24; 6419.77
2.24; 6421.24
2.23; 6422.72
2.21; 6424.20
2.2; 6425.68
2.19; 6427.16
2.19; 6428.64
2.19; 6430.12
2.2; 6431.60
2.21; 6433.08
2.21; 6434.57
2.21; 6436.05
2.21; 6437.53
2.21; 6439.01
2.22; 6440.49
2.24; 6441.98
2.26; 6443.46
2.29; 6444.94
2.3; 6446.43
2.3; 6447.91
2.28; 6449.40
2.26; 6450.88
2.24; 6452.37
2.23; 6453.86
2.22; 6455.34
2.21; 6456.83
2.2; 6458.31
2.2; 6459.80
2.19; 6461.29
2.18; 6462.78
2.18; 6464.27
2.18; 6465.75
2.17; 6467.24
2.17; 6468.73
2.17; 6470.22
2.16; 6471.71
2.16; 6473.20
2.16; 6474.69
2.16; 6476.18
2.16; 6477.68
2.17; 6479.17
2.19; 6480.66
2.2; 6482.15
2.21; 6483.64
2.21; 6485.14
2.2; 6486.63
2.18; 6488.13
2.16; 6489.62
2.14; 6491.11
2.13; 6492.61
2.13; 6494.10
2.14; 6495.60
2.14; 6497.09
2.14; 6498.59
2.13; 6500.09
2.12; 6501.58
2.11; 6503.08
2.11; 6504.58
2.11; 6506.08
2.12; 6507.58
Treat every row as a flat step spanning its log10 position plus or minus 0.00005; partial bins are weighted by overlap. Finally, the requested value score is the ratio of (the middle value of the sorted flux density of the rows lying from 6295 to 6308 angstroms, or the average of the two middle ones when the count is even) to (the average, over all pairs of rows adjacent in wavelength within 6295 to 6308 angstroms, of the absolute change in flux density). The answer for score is 161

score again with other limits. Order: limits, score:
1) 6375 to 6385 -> 141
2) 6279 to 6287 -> 336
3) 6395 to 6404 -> 256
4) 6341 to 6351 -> 203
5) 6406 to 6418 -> 78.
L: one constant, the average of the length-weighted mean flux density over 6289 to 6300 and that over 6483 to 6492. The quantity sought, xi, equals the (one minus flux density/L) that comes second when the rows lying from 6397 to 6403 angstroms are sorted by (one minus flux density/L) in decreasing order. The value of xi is 0.035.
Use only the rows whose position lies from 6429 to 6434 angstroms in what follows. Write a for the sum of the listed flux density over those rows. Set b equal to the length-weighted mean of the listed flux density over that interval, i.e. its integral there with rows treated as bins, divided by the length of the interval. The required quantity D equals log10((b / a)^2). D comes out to -0.955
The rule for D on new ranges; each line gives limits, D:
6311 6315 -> -0.953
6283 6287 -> -0.954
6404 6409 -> -0.954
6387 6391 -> -0.954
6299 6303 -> -0.954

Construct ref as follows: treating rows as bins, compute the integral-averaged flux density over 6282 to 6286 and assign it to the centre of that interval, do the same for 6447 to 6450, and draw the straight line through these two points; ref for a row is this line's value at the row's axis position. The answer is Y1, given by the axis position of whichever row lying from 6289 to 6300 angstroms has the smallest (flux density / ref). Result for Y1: 6299.69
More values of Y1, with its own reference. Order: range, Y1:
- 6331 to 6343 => 6341.90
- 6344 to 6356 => 6350.67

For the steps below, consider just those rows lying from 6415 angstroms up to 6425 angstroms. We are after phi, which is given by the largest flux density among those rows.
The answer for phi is 2.24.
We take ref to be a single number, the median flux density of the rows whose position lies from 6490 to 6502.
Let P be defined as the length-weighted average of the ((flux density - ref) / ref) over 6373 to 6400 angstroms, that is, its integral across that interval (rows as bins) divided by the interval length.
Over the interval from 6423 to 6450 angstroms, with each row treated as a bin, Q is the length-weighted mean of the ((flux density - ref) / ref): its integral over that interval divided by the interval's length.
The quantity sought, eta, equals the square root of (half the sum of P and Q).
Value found 0.09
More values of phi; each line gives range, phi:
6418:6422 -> 2.24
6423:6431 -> 2.21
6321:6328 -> 2.16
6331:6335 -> 2.14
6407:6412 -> 2.1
